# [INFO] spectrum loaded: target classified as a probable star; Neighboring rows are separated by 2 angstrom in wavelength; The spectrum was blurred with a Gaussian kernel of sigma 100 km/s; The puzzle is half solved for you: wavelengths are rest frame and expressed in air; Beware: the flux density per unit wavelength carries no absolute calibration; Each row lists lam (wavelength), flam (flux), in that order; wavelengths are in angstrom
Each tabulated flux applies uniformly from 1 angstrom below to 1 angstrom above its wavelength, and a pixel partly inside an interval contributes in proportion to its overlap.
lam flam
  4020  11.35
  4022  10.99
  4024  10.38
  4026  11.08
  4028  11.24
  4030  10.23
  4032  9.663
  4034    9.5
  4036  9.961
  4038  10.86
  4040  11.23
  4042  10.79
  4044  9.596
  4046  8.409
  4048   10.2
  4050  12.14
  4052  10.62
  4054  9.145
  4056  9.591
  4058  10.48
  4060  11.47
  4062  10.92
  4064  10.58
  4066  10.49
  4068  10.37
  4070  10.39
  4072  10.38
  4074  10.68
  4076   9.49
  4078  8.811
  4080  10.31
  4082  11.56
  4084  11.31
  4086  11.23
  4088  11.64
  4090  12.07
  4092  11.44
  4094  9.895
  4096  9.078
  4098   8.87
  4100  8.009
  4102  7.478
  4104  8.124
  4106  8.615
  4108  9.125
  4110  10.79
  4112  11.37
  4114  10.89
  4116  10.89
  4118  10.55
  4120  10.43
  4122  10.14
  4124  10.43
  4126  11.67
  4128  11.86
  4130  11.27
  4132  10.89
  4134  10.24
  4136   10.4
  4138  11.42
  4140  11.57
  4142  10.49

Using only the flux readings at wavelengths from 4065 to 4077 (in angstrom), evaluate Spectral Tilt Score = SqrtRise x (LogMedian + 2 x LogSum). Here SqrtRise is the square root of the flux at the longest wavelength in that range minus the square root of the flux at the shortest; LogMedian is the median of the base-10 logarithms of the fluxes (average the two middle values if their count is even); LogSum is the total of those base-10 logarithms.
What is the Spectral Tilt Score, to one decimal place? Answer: -2.1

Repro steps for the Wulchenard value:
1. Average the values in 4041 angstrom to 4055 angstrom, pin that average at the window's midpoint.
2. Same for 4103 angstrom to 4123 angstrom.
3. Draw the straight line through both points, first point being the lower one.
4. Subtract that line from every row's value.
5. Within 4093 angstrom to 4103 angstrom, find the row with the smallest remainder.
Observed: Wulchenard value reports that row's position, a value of 4102 angstrom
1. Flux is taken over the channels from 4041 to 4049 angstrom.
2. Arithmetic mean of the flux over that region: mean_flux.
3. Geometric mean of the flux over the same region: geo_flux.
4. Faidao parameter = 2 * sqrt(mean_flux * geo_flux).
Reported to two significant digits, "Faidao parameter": 19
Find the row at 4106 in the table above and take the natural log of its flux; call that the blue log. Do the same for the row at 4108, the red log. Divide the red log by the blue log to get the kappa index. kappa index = 1.03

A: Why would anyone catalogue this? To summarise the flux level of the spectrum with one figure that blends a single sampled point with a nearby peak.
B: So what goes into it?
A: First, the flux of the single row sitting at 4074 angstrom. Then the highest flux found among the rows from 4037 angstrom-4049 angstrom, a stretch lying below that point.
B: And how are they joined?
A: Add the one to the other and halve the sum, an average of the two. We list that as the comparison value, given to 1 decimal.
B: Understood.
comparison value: 11.0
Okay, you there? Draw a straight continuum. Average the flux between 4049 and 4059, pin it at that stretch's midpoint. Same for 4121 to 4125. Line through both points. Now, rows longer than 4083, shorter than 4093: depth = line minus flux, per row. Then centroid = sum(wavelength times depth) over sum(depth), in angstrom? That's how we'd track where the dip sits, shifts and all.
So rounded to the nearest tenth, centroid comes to 4088.4 angstrom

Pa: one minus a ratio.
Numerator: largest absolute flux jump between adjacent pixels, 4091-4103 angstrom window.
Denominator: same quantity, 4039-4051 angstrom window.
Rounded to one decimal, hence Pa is 0.2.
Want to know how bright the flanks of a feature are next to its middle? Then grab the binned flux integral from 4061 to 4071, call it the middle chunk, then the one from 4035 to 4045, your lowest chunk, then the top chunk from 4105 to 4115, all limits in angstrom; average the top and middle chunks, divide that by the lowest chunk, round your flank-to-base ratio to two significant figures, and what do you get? 0.99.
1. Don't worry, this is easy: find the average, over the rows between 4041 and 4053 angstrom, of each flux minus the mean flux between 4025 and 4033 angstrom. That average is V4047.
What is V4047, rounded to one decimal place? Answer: -0.3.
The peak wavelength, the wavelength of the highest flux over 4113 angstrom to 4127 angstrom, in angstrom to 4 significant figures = 4126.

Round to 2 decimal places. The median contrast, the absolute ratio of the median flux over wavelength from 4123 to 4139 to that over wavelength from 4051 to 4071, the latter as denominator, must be 1.06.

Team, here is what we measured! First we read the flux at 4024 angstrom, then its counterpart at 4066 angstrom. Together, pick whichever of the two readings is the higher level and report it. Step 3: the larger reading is 10.5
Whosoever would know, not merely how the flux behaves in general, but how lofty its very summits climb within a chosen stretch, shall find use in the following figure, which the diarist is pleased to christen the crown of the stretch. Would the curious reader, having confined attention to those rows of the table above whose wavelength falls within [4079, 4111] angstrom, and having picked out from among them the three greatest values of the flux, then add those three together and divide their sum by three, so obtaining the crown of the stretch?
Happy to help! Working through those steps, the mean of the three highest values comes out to 11.8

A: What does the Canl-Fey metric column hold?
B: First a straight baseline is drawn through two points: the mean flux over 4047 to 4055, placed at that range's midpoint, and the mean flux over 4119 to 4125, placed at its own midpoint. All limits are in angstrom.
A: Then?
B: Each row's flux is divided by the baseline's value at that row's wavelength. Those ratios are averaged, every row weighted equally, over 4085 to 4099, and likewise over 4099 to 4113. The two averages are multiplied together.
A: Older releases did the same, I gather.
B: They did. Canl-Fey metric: 0.89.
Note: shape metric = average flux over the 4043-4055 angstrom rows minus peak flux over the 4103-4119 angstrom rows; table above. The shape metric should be -1.4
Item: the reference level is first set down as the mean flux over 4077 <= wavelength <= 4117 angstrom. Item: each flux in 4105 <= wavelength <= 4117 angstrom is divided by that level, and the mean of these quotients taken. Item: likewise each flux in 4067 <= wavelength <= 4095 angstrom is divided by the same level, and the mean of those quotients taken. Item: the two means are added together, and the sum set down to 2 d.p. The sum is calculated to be 2.08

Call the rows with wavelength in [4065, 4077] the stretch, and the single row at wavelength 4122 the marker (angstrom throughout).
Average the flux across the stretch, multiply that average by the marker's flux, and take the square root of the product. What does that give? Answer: 10.2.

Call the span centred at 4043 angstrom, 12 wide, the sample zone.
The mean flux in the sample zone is 10.2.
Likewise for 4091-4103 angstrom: 9.1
